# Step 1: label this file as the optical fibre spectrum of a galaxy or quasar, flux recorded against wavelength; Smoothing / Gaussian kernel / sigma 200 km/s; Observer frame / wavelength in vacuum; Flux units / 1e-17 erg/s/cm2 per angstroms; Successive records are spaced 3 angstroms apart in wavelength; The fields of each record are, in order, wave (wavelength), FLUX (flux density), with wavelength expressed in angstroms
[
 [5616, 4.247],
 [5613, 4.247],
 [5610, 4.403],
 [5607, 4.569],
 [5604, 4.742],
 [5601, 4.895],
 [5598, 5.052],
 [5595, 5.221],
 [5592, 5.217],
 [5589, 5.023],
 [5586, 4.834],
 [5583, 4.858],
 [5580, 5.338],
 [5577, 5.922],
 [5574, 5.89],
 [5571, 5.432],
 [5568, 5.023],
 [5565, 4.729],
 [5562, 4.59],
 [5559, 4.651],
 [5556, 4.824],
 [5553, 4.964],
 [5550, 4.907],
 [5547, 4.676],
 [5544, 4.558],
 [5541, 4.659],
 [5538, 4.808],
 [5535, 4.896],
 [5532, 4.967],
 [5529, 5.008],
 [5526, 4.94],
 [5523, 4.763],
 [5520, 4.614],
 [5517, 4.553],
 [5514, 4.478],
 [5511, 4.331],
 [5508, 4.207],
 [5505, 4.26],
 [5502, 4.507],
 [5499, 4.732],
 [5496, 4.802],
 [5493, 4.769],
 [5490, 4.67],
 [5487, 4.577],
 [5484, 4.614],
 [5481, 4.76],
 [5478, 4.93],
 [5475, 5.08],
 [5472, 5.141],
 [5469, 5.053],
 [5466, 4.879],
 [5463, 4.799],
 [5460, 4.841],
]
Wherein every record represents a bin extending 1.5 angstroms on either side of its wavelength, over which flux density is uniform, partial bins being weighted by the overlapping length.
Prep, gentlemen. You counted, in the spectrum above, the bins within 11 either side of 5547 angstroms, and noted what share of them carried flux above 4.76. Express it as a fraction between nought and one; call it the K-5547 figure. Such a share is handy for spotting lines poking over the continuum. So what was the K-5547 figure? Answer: 0.57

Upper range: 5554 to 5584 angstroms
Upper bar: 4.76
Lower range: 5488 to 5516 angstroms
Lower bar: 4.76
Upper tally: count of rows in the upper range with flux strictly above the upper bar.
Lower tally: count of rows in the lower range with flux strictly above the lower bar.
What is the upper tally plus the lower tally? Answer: 9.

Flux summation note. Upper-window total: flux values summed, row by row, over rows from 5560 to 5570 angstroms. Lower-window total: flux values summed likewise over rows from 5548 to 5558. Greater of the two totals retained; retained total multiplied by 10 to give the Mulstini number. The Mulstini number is 147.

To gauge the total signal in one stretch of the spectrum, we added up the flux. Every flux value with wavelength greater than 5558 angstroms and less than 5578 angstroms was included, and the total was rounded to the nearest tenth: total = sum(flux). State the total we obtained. 36.2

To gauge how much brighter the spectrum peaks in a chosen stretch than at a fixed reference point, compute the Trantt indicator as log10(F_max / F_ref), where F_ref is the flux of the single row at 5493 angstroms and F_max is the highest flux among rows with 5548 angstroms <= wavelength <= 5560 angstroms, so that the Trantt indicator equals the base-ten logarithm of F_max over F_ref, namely 0.017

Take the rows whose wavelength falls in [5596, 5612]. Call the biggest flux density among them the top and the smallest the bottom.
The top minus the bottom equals 0.65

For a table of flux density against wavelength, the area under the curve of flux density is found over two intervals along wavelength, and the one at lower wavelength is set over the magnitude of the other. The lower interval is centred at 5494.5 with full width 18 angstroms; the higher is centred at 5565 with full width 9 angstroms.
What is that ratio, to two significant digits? 2.0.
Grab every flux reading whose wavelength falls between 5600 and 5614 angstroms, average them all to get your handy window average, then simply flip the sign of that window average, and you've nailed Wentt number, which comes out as -4.57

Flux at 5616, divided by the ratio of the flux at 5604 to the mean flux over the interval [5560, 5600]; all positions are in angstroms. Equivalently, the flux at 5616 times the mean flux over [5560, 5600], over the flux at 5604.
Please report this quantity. 4.6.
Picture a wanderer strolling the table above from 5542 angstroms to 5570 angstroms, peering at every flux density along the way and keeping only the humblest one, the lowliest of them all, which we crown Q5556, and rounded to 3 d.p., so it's 4.558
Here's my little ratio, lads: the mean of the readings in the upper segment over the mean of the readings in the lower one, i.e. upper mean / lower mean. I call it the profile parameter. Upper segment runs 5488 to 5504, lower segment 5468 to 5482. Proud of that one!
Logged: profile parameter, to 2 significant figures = 0.94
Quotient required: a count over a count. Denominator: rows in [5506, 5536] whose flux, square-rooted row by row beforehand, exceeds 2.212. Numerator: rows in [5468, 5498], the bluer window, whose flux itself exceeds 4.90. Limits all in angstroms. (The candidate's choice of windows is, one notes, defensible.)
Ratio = 1.00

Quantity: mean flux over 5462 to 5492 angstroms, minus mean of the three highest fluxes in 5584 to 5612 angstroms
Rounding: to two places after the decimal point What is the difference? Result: -0.31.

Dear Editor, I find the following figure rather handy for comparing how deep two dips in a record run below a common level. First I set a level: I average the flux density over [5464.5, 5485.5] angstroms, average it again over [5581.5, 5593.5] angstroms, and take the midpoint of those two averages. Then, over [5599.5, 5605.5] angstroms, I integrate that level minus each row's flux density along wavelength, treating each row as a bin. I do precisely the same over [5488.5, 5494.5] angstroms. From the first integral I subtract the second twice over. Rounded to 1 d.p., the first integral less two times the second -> -2.0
